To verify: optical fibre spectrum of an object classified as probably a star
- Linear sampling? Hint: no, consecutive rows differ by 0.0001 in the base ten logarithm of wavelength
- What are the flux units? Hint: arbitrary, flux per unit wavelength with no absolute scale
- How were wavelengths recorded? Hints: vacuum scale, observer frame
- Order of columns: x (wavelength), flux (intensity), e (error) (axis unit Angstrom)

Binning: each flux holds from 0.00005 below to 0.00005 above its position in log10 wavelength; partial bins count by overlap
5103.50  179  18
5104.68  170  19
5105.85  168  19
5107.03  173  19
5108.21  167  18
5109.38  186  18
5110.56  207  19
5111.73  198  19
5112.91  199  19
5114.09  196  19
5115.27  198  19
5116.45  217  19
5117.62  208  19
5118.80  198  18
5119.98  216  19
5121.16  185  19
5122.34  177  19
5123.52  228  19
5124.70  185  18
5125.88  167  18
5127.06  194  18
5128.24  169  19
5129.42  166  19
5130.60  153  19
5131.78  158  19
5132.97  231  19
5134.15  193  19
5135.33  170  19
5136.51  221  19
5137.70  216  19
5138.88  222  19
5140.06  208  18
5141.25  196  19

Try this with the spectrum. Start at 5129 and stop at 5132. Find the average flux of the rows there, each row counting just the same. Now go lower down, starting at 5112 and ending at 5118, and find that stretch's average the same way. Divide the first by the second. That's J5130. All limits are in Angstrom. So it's 0.78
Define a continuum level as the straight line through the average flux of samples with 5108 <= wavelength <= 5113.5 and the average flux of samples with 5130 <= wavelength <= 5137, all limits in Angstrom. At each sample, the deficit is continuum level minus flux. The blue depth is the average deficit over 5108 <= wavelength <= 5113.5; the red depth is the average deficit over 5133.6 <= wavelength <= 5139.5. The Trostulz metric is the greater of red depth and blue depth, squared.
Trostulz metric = 0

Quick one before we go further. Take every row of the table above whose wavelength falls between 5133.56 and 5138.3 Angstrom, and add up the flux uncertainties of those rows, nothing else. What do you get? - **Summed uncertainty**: 76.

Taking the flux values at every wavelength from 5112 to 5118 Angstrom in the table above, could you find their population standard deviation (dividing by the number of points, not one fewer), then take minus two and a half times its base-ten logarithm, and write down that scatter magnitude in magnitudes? -2.24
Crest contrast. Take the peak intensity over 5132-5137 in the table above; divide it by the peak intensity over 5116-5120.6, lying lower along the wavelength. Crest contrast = 1.06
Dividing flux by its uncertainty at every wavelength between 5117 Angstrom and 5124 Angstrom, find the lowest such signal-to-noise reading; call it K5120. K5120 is 9.3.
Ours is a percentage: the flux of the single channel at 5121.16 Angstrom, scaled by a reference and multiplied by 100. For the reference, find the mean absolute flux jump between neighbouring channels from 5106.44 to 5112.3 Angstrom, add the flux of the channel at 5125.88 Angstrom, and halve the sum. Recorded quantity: 205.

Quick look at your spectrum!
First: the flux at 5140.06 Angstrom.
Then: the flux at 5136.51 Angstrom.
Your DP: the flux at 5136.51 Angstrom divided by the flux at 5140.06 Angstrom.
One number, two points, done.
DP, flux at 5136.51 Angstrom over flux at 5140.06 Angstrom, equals 1.06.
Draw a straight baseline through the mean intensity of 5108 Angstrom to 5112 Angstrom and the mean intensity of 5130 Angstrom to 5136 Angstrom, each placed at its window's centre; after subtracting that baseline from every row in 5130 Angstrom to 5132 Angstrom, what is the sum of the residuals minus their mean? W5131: -26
